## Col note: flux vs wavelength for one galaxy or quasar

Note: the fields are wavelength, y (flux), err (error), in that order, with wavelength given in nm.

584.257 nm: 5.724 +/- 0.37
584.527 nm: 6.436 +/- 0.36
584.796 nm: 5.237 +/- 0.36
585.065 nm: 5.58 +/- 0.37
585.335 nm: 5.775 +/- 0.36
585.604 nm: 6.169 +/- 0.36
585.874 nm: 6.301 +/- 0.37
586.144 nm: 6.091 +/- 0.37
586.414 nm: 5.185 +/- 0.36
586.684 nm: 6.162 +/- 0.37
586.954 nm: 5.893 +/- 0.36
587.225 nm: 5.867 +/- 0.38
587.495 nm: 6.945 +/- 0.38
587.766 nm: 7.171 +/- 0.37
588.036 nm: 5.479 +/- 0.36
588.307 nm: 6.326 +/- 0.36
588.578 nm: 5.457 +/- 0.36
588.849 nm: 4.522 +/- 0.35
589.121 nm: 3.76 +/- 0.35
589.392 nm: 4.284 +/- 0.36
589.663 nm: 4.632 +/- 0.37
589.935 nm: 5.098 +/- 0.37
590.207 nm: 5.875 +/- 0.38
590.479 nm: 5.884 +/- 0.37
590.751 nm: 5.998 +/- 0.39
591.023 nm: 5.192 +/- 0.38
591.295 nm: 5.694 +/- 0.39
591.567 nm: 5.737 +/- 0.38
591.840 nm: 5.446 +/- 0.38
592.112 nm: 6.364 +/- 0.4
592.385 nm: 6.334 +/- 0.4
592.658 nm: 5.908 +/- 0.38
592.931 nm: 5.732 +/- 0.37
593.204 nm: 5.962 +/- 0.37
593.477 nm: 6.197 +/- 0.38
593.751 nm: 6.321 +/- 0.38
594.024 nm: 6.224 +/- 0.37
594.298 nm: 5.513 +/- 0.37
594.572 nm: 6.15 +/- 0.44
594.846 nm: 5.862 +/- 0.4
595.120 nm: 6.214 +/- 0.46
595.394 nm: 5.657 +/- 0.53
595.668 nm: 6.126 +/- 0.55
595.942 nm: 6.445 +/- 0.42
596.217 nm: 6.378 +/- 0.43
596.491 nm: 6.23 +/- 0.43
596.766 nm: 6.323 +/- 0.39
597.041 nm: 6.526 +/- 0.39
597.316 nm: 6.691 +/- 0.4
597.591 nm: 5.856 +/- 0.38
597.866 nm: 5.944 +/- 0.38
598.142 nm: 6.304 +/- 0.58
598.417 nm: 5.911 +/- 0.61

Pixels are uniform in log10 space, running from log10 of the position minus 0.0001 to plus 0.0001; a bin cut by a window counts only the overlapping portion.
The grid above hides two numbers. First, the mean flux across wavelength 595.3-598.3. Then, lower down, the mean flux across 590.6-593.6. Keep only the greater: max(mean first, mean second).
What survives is 6.23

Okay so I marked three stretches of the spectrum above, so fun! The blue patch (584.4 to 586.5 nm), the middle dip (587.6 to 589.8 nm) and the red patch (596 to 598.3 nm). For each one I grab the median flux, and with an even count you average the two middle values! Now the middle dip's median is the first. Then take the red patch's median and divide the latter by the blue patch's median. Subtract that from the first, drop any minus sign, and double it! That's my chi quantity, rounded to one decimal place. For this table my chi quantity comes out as 8.0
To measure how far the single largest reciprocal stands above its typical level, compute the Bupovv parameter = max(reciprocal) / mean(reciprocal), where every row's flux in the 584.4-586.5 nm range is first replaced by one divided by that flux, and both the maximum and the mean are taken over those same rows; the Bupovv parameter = 1.12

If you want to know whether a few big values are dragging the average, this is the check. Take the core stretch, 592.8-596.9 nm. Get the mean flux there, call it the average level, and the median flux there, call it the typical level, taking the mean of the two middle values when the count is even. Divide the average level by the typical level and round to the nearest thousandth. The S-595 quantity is 0.983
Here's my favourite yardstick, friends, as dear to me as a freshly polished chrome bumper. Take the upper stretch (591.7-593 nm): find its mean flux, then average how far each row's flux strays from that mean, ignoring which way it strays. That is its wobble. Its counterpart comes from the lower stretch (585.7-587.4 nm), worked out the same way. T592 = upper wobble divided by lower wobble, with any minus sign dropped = 1.2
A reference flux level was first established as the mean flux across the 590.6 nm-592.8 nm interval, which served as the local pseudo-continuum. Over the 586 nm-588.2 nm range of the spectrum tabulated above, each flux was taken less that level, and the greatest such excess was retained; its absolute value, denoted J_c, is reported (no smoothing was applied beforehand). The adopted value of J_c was 1.34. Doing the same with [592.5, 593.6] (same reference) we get 0.36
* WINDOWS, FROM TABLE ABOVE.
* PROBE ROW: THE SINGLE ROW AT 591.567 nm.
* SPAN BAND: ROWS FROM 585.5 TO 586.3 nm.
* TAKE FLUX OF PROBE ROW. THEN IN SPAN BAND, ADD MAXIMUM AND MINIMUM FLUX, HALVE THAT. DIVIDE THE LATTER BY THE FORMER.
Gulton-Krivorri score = 1.08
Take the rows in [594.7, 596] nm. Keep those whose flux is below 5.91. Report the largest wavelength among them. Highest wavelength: 595.394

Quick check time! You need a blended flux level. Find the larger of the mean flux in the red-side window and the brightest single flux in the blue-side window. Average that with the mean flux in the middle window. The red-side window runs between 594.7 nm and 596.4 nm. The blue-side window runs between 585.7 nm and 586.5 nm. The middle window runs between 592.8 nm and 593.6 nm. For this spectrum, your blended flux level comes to 6.13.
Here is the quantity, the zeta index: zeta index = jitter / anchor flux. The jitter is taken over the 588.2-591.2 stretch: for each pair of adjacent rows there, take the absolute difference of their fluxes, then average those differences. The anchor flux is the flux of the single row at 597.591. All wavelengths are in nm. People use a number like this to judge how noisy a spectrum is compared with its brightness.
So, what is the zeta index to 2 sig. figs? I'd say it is 0.096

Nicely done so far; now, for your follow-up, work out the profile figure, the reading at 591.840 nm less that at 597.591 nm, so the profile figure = -0.4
